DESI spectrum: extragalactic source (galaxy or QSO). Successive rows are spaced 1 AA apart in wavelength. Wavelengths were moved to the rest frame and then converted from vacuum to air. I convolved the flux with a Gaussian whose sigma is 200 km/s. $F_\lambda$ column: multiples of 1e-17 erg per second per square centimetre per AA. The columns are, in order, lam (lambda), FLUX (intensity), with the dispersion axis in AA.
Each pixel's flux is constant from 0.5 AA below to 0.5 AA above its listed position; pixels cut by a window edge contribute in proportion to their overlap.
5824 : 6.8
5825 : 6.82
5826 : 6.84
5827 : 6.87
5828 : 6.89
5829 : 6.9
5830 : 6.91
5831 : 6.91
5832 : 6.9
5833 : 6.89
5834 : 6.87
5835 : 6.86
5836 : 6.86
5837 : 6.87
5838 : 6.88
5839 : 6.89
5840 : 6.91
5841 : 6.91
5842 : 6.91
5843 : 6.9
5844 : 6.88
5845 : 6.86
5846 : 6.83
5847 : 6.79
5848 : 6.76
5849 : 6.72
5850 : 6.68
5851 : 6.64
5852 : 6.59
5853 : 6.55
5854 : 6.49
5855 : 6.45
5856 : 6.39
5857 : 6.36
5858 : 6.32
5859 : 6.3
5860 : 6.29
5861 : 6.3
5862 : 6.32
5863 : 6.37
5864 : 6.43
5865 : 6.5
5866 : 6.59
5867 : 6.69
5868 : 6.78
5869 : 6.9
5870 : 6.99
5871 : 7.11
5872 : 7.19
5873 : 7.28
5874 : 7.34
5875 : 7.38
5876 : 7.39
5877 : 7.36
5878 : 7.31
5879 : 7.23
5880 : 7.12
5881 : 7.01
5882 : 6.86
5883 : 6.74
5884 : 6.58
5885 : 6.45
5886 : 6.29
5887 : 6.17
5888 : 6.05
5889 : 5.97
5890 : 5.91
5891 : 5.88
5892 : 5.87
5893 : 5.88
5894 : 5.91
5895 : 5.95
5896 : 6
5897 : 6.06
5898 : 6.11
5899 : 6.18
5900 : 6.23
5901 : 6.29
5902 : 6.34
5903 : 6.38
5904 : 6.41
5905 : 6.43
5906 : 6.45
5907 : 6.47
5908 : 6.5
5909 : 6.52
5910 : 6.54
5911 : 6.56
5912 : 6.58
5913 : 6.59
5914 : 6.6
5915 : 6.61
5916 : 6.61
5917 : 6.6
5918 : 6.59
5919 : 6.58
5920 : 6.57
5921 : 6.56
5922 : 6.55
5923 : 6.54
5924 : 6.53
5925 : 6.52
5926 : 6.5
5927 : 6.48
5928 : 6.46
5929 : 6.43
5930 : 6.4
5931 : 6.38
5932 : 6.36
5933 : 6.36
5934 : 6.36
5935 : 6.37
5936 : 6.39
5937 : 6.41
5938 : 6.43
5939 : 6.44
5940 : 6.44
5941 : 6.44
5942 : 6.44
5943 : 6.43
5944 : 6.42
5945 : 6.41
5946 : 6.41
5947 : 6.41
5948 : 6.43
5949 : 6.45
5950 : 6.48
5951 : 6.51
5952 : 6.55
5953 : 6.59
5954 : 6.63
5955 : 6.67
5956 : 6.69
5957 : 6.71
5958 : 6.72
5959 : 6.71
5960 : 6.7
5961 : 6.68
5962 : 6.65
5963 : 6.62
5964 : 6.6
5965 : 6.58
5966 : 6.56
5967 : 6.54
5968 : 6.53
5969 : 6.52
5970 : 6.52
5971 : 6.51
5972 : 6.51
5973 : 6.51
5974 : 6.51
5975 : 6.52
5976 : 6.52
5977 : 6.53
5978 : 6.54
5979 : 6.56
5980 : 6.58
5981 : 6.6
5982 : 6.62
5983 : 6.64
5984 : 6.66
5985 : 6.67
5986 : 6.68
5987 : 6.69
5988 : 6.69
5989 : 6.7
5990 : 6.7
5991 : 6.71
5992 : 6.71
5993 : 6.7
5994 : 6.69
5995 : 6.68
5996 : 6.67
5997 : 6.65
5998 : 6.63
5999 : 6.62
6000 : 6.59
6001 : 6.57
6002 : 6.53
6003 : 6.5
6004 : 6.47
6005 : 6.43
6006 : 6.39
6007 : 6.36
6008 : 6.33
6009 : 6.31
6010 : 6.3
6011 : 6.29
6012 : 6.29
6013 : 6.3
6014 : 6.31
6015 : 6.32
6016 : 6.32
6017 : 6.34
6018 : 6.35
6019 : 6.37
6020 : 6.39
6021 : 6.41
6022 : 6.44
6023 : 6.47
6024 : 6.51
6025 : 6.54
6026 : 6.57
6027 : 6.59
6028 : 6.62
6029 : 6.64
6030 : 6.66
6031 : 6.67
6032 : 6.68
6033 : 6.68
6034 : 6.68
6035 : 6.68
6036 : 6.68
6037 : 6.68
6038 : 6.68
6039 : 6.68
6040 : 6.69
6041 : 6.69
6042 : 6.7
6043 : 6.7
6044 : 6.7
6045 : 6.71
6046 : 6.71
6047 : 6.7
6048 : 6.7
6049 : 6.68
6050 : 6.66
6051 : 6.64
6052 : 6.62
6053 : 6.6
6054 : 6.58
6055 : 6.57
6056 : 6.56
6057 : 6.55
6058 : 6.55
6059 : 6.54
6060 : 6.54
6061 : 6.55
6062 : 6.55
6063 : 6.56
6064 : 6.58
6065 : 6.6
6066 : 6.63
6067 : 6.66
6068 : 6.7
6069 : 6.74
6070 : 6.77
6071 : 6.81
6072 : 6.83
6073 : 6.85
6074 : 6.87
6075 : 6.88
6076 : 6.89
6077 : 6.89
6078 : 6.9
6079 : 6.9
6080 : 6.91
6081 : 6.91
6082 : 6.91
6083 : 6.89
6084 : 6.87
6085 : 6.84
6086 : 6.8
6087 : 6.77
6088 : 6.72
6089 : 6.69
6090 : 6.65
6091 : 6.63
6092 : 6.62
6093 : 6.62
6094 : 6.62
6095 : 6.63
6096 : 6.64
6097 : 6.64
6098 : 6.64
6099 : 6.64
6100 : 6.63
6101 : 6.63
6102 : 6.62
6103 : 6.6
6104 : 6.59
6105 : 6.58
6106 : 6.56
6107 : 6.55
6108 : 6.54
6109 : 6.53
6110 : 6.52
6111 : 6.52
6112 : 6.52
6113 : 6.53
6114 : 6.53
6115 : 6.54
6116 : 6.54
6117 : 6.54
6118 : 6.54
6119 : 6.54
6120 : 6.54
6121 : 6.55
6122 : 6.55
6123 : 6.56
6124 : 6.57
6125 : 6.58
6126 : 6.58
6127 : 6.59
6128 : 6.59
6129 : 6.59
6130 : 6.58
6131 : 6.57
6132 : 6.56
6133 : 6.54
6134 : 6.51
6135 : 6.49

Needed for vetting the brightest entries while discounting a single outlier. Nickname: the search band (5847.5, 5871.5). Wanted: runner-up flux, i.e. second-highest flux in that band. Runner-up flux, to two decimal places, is 6.99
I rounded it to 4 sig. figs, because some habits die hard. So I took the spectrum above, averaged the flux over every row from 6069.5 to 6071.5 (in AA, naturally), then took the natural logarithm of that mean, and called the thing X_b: 1.915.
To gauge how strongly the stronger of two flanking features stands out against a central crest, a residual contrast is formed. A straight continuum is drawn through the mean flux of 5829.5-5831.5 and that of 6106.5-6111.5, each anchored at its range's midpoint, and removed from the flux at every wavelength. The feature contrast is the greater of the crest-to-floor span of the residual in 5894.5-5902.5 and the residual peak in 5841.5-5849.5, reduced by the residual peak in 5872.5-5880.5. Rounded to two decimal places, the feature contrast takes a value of -0.14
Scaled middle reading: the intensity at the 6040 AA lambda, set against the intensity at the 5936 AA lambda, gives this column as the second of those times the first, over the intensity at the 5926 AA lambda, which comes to 6.58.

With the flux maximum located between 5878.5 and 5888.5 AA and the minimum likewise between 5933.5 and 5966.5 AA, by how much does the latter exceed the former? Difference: -0.87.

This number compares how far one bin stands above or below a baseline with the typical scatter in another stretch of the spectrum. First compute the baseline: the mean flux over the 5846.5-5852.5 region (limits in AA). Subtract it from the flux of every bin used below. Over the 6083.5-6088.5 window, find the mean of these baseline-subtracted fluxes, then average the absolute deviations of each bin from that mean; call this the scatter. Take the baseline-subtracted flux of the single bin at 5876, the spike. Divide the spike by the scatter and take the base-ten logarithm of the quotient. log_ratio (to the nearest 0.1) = 1.2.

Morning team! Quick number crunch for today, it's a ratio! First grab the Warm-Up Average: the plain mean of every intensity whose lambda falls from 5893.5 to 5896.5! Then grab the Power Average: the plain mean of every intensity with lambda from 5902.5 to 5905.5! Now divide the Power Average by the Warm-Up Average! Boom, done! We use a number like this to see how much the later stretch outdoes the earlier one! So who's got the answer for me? 1.08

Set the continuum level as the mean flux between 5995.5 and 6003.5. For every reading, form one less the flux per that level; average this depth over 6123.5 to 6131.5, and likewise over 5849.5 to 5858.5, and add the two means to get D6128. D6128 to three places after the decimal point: 0.017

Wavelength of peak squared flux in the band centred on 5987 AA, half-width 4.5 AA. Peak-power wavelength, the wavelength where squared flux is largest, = 5991 AA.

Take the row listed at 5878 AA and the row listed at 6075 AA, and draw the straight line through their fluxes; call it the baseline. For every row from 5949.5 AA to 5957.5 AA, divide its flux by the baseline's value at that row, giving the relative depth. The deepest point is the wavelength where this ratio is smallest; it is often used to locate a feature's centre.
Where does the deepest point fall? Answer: 5950 AA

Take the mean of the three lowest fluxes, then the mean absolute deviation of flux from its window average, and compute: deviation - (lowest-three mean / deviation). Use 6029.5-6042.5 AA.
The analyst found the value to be -1150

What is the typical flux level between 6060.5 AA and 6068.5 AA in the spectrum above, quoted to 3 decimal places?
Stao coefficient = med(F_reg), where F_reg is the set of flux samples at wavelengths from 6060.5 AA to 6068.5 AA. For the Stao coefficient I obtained 6.590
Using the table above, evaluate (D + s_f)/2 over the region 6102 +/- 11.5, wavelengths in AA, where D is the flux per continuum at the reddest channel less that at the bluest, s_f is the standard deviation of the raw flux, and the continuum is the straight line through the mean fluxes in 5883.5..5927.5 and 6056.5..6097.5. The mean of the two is 0.012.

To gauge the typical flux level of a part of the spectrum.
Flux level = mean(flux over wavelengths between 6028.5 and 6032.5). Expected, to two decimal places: 6.66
